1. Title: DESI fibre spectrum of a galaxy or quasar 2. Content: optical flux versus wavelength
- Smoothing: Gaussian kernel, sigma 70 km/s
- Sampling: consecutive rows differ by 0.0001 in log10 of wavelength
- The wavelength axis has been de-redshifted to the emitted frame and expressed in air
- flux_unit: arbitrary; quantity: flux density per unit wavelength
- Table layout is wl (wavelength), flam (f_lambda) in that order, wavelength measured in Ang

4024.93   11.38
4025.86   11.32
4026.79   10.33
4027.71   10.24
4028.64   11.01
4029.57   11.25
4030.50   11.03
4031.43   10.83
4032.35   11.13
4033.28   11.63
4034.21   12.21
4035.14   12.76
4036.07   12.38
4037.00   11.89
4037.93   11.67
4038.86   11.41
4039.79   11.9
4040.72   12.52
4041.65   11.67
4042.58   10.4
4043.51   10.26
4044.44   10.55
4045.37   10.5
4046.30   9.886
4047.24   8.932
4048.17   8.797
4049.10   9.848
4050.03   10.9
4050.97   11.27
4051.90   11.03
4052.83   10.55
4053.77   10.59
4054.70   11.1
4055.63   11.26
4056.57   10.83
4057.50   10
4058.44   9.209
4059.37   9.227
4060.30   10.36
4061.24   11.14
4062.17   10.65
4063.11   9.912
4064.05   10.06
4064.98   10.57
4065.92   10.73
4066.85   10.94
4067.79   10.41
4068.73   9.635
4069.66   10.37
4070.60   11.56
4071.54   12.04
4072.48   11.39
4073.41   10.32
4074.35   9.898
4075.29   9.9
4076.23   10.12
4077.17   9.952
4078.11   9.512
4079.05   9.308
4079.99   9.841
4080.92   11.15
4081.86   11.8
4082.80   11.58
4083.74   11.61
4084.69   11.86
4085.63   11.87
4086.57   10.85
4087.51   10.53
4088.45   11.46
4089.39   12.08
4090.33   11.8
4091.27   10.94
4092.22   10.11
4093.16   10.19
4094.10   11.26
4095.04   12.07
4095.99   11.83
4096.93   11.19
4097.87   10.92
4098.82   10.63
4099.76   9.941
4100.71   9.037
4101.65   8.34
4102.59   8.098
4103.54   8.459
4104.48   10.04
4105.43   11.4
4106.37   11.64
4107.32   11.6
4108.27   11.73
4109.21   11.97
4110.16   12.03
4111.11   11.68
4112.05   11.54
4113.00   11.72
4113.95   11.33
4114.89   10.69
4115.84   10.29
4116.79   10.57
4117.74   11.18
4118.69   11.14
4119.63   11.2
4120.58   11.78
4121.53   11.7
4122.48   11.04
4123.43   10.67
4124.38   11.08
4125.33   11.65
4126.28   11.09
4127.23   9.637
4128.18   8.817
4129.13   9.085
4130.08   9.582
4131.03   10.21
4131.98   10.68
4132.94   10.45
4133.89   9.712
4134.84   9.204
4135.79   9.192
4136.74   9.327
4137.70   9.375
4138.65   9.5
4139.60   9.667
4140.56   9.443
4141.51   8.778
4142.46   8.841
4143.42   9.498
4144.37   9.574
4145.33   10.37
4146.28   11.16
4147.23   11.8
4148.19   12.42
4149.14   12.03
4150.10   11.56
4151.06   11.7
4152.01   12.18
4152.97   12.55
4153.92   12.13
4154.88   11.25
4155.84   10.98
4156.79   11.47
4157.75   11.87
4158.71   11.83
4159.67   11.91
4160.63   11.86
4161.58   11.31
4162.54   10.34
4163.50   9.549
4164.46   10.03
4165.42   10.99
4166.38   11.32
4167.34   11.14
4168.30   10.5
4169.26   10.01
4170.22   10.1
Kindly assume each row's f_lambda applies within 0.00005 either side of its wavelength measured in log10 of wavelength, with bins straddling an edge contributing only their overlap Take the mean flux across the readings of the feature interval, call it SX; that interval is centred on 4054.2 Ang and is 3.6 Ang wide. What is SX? 10.9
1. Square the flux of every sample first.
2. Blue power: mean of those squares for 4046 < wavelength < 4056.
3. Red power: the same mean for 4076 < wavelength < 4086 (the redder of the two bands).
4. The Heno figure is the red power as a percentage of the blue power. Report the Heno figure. 108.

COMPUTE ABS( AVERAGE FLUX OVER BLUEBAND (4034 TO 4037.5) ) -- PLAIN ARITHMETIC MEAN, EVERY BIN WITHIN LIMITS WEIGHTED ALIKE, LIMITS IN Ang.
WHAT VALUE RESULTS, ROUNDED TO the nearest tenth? 12.3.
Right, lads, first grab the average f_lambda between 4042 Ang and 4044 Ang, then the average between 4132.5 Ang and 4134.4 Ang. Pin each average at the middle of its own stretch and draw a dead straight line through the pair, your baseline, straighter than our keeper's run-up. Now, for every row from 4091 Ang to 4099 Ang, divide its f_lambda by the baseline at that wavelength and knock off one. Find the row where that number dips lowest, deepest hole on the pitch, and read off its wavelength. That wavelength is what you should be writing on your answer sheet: 4092.22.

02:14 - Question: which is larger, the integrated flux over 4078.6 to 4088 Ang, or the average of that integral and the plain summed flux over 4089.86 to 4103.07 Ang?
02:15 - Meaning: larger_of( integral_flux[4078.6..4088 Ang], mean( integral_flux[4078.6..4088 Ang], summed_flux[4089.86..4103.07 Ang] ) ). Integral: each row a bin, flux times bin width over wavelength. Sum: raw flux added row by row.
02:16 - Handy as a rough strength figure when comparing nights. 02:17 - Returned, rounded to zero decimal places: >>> 125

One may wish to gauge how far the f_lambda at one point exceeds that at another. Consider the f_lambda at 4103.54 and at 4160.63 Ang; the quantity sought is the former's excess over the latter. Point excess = -3.4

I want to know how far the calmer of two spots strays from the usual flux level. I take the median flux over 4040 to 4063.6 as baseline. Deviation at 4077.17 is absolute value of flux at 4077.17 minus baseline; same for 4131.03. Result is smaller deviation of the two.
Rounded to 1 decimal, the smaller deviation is 0.3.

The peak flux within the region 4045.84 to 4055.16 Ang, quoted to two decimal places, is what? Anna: 11.27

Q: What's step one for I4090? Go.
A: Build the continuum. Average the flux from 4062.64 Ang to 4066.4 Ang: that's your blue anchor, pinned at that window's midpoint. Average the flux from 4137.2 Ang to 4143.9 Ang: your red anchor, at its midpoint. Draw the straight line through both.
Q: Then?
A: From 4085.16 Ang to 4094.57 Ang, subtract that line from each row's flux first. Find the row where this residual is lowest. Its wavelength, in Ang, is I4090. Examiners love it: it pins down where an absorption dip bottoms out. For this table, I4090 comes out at 4092.22 Ang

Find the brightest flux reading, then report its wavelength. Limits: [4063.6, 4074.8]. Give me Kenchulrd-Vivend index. 4071.54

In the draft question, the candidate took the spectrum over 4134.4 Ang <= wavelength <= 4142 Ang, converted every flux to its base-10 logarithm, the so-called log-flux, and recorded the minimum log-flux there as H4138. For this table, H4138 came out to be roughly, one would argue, 0.94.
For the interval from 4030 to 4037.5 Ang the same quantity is 1.03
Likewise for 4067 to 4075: 0.98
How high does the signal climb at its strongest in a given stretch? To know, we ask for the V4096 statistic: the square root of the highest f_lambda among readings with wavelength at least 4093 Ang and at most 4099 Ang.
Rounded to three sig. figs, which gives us 3.47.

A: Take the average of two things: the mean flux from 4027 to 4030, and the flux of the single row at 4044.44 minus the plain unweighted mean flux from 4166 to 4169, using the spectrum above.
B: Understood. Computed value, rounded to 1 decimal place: 5.2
